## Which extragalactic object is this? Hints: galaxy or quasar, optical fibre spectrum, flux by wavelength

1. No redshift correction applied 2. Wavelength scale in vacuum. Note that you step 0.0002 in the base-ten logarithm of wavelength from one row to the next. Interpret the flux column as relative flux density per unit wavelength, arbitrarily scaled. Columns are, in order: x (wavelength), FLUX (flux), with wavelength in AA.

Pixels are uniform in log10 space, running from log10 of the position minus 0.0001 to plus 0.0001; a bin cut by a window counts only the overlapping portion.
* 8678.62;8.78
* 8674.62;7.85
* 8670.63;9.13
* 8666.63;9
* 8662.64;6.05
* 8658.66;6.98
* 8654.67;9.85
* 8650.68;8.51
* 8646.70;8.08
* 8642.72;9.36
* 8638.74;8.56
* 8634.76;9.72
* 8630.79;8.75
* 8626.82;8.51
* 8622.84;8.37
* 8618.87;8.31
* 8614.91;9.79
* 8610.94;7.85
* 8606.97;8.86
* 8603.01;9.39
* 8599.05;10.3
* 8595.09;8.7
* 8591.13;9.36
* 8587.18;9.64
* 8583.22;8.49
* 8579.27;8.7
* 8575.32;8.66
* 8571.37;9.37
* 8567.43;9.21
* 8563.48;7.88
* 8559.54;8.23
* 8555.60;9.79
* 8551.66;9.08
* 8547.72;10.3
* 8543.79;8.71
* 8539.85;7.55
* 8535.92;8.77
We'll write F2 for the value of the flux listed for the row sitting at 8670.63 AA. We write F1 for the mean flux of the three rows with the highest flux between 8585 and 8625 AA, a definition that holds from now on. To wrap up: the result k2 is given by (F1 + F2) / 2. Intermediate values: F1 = 9.9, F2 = 9.13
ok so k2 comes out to 9.52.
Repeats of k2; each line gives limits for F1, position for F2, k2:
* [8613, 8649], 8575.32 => 9.14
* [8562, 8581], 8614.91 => 9.44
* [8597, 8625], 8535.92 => 9.30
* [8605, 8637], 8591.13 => 9.41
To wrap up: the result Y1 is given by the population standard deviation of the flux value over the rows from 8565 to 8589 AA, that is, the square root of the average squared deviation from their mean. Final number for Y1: 0.4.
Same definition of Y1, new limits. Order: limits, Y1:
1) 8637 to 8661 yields 0.9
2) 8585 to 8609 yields 0.5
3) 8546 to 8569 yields 0.8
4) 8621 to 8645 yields 0.5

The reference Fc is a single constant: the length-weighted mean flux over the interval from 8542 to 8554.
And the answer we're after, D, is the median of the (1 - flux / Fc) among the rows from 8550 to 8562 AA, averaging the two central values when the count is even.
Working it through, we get 0.03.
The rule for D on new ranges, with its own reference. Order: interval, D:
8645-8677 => 0.12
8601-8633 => 0.08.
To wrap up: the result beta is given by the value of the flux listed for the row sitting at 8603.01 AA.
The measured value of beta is 9.39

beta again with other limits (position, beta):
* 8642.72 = 9.36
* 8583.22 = 8.49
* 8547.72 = 10.3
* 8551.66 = 9.08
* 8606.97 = 8.86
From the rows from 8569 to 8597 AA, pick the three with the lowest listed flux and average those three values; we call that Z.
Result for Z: 8.62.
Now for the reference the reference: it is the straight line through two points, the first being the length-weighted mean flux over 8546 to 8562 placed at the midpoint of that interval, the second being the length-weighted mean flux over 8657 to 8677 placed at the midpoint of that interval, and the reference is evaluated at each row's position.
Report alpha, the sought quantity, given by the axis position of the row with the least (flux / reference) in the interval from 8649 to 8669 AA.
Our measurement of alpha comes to 8662.64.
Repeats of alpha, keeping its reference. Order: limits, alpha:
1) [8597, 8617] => 8610.94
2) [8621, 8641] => 8622.84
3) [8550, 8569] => 8563.48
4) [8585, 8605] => 8595.09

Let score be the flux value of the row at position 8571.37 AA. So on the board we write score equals 9.37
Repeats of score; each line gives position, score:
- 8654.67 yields 9.85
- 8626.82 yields 8.51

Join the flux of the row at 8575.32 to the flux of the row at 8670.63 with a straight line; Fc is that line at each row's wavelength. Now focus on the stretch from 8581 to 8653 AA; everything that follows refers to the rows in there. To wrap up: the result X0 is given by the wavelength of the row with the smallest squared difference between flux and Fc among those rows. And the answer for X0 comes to 8606.97 AA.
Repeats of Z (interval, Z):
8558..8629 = 7.99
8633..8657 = 8.38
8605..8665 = 6.96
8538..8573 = 7.89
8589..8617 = 8.47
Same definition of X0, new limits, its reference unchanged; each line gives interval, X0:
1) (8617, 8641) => 8630.79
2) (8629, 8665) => 8630.79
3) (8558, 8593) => 8575.32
